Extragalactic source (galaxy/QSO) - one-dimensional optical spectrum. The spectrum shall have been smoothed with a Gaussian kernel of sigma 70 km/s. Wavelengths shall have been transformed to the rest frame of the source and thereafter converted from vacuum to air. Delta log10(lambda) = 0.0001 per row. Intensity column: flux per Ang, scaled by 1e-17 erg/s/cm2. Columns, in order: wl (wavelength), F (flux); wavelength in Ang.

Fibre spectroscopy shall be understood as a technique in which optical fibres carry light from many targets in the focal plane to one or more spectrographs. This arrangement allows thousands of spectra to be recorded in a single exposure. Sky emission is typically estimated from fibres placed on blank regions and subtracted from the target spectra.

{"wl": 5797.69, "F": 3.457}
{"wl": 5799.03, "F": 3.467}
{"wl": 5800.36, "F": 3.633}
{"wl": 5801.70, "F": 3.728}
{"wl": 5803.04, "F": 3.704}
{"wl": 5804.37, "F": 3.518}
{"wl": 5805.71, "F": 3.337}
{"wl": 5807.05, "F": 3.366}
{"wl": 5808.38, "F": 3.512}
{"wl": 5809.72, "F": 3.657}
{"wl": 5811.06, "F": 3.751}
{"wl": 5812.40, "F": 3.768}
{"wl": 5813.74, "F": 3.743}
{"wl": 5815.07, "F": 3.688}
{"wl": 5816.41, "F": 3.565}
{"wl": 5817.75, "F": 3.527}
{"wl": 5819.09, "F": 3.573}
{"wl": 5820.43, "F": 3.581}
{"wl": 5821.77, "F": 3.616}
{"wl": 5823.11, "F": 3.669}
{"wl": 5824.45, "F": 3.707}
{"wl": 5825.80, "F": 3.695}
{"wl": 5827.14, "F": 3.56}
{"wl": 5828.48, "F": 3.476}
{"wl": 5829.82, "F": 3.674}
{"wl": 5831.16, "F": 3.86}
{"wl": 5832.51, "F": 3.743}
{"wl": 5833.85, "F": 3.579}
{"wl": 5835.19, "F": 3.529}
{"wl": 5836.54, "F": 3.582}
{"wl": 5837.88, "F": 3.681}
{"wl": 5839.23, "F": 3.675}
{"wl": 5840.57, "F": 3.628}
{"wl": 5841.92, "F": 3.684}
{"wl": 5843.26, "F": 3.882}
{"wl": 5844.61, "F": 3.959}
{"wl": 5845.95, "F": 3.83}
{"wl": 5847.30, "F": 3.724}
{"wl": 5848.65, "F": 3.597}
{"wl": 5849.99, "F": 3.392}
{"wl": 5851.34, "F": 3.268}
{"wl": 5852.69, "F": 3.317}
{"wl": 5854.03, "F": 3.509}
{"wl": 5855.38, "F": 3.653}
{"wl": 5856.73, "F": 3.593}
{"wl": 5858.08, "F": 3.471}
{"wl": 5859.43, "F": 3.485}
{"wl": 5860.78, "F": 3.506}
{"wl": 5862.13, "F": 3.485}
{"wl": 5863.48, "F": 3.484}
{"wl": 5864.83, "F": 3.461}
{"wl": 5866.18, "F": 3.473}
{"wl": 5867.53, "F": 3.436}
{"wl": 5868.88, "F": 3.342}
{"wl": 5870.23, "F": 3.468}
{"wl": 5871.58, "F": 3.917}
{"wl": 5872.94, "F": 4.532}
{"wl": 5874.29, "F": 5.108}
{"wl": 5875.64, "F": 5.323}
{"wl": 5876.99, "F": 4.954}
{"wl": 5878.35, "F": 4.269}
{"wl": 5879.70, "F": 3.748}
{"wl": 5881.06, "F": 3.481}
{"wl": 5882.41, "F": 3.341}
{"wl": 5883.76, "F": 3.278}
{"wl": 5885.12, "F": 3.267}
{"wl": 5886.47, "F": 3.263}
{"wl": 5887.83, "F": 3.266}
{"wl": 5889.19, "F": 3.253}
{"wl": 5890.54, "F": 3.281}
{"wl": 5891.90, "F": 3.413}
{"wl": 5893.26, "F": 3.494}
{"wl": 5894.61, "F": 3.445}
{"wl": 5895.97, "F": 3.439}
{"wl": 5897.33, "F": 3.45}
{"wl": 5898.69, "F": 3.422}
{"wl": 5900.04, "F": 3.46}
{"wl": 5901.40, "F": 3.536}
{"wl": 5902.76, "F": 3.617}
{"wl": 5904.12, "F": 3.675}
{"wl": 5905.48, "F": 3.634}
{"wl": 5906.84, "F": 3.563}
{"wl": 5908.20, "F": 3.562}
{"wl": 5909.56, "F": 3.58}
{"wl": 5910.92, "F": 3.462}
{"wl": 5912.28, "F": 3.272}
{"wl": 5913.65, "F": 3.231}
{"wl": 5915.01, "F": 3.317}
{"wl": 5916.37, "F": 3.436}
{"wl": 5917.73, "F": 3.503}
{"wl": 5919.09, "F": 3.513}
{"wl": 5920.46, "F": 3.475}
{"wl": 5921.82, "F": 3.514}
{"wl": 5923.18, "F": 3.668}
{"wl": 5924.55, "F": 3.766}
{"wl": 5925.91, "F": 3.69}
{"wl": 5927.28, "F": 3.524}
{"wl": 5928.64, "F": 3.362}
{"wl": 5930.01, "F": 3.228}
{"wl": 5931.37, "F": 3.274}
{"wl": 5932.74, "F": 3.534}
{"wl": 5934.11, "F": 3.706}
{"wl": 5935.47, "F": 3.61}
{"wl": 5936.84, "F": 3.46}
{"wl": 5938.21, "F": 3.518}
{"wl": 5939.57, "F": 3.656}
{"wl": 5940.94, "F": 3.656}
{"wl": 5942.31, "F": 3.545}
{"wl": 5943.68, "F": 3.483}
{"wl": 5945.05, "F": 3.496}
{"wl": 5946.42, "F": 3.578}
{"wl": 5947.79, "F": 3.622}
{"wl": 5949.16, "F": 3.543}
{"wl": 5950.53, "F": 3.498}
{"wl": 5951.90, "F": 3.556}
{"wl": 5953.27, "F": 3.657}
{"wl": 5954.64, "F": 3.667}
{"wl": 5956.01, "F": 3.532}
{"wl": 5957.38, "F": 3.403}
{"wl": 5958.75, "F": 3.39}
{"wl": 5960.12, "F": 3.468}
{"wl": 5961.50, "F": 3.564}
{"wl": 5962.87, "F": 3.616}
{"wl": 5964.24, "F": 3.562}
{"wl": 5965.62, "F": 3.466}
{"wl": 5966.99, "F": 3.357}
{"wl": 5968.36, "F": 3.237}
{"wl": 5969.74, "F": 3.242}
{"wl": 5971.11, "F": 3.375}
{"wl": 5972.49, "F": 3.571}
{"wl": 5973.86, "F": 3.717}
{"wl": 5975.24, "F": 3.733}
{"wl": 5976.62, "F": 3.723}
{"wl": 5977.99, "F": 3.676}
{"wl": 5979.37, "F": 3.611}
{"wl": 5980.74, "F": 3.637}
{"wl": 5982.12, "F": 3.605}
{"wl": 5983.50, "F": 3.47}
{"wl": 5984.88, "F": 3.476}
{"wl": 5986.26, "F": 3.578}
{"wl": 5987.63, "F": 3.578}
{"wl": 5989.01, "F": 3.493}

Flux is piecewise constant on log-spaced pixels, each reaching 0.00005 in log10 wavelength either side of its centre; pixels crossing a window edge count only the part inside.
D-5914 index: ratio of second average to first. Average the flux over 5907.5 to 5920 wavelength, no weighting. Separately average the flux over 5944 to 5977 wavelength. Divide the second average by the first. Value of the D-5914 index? 1.03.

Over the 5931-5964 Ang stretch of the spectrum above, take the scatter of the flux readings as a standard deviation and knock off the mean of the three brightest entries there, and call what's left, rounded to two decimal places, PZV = -3.58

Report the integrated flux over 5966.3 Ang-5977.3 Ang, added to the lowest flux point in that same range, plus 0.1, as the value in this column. 41.8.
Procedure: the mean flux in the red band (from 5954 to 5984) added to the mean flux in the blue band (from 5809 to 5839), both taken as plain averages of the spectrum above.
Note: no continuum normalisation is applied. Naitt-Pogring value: 7.17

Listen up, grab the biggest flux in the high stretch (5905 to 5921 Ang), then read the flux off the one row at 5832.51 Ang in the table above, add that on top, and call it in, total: 7.38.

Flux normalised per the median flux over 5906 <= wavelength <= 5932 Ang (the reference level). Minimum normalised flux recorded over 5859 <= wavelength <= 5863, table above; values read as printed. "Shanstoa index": 0.99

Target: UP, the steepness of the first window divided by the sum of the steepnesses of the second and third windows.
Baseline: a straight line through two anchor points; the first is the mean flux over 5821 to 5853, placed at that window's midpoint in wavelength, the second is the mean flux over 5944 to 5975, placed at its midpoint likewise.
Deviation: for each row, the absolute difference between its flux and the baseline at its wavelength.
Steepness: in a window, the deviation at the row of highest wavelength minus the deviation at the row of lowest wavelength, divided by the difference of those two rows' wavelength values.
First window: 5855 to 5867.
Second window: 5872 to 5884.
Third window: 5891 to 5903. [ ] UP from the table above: -0.14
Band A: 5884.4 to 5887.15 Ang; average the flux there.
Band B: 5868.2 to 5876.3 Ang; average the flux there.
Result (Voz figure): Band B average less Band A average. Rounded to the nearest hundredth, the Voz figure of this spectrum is 1.02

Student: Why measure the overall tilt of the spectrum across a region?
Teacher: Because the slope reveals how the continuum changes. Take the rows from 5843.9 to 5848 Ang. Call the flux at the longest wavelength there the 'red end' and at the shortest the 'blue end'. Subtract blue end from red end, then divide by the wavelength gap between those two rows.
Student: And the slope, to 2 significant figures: -0.087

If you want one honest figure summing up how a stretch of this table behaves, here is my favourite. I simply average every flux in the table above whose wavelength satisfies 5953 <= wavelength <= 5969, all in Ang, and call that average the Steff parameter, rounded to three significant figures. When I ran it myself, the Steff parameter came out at 3.49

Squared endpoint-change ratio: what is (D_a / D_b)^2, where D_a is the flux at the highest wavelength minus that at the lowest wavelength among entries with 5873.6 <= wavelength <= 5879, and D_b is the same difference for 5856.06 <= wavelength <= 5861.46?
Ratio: 93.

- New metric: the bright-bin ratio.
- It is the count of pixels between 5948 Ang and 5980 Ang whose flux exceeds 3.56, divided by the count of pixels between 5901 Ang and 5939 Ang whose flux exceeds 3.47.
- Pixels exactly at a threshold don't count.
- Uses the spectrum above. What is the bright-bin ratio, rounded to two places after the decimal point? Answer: 0.58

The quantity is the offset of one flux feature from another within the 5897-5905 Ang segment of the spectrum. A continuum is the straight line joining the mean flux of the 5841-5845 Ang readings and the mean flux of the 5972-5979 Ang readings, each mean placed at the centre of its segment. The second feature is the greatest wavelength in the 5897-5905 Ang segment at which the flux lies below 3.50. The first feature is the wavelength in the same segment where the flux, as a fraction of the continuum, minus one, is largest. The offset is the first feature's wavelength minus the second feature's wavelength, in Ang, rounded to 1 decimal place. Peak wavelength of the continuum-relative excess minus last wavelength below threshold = 4.1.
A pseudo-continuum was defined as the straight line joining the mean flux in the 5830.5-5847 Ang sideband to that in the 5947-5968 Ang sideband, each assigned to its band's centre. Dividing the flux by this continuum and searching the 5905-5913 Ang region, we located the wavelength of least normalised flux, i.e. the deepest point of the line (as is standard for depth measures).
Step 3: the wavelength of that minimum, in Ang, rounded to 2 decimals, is 5912.28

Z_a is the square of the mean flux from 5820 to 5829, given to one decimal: 13.1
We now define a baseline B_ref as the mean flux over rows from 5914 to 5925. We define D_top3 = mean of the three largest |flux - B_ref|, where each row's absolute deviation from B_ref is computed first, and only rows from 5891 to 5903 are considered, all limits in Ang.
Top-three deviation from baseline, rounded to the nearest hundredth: 0.10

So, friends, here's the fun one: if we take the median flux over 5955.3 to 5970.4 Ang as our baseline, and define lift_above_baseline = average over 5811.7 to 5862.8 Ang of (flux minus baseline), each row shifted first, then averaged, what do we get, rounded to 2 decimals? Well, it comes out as 0.15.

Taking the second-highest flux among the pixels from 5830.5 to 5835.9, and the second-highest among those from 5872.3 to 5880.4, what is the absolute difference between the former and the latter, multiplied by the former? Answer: 5.11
